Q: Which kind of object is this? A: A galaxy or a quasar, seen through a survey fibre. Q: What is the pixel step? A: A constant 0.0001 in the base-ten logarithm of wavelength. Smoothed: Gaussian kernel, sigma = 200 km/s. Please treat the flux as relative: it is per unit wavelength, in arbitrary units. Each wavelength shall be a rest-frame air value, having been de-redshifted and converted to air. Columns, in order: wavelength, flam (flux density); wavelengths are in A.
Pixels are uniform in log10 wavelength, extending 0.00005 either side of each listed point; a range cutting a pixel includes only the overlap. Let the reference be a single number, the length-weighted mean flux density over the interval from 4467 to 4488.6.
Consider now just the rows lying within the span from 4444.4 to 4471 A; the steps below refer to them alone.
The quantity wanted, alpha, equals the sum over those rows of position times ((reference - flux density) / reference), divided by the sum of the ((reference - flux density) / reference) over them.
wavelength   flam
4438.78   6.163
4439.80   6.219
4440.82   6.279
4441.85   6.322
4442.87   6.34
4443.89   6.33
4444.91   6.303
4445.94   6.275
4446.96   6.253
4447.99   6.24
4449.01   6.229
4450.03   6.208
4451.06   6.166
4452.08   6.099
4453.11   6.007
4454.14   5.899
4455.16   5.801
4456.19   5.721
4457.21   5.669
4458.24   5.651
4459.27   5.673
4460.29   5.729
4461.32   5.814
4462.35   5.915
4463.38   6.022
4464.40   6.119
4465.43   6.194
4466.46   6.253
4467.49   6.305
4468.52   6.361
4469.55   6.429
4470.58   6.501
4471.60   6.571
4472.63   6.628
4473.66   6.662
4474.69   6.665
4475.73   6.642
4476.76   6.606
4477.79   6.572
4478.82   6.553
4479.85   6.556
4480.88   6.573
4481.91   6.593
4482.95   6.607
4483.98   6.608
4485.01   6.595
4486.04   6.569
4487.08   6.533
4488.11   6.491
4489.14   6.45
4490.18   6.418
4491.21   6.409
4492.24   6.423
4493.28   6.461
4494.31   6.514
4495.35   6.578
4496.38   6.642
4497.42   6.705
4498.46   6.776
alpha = 4457.4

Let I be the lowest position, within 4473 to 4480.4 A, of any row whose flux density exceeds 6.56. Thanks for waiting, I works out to 4473.66 A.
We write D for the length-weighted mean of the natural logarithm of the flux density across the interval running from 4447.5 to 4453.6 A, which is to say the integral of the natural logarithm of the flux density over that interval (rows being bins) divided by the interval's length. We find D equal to 1.819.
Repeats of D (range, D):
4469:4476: 1.884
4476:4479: 1.887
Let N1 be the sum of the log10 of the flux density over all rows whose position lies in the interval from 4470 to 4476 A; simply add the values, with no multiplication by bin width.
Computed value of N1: 4.9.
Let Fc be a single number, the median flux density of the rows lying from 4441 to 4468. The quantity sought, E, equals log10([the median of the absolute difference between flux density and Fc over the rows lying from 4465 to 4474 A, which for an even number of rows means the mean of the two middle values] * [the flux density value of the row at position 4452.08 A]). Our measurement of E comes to 0.24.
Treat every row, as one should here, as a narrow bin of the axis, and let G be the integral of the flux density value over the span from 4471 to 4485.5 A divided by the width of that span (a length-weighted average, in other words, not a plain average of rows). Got 6.60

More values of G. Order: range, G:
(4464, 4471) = 6.30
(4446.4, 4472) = 6.07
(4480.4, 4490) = 6.55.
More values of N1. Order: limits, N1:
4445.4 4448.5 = 2.4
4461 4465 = 3.1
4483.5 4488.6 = 4.1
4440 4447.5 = 5.6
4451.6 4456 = 3.1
